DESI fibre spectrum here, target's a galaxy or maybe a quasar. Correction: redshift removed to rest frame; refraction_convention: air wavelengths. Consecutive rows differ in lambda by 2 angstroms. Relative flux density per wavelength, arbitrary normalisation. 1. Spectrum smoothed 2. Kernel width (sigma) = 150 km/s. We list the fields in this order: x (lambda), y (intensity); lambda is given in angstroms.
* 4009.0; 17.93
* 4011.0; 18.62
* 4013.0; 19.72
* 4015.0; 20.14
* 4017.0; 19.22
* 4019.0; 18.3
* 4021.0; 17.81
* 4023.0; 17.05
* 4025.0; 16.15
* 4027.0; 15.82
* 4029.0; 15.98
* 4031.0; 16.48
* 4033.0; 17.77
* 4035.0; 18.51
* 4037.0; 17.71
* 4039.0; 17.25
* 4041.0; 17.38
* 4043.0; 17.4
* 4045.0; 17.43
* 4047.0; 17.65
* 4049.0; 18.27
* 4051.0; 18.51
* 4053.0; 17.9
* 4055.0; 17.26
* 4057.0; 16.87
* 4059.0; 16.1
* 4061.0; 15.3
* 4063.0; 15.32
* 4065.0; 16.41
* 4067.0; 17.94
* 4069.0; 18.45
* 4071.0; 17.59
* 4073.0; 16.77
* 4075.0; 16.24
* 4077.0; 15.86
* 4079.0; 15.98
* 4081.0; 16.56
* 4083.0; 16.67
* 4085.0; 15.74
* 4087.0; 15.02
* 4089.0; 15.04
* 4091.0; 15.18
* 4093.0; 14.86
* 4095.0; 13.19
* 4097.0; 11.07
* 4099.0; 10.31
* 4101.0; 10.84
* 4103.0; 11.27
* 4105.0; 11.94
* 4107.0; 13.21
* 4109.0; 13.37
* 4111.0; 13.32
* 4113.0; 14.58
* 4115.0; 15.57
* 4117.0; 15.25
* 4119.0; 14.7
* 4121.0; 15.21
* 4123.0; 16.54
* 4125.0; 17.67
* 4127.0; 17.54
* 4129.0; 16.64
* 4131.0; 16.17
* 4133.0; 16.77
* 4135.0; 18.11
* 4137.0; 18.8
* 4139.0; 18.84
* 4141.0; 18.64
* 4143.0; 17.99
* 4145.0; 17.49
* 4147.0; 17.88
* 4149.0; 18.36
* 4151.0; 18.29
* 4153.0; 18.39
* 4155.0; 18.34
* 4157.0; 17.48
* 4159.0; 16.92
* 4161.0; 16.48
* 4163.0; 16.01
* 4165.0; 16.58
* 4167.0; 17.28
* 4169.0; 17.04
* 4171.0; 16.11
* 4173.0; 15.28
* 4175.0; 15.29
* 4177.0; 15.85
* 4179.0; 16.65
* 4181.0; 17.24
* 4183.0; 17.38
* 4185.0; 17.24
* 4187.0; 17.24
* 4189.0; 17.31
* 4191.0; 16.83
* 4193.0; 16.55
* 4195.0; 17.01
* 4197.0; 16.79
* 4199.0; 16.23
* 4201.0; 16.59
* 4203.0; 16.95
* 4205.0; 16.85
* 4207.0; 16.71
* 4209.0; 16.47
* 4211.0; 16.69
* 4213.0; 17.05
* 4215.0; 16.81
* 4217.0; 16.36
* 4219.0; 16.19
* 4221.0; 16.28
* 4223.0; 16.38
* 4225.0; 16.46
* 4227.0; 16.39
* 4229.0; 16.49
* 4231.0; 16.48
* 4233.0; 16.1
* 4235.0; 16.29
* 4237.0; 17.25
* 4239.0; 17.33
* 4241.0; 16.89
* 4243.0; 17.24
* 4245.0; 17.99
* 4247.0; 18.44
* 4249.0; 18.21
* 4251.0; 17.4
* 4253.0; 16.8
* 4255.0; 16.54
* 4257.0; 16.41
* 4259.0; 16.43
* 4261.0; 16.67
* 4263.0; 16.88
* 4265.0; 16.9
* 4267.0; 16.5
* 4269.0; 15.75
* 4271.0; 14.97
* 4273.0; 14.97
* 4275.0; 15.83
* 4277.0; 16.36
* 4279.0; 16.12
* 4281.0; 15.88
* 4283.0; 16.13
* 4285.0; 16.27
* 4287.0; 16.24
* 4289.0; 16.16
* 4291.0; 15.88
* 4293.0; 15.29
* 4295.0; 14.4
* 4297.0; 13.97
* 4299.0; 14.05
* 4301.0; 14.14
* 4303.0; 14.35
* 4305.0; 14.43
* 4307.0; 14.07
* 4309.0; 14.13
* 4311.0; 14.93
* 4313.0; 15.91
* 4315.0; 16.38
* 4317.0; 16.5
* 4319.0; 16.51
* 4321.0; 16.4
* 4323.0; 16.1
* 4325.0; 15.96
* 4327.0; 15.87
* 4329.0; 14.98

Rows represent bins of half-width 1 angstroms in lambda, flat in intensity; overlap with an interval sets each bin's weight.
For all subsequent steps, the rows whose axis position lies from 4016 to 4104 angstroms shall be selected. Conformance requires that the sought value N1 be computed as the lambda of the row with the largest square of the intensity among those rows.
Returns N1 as 4017.0 angstroms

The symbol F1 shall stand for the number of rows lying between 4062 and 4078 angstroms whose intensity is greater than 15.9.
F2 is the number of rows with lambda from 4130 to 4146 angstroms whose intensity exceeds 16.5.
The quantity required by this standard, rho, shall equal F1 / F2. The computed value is 0.9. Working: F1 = 6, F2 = 7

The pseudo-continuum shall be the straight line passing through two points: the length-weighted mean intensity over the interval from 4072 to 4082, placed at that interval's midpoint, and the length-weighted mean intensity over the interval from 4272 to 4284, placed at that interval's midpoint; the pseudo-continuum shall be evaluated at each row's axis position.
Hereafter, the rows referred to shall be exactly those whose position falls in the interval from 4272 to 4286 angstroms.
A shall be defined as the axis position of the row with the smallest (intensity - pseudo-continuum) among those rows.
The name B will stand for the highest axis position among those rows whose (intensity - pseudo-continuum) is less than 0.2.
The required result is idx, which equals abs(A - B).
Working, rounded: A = 4273.0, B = 4281.0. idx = 8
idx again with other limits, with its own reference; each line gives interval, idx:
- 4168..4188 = 4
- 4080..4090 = 2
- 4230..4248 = 0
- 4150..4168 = 0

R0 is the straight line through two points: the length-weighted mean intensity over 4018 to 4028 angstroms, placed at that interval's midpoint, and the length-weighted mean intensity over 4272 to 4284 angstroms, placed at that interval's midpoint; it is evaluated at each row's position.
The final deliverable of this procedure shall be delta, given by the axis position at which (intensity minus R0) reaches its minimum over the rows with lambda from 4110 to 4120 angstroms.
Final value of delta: 4111.0 angstroms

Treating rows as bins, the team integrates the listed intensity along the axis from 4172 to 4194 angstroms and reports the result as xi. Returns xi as 366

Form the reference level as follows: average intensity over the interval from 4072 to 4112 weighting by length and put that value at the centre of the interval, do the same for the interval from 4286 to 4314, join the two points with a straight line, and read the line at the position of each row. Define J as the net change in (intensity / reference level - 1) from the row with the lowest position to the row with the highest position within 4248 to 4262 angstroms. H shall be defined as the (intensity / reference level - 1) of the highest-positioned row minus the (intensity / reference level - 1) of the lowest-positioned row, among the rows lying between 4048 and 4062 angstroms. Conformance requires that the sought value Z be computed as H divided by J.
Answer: 2.0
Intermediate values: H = -0.22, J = -0.11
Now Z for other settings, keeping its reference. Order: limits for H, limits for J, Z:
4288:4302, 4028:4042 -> -1.4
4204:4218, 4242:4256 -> 0.7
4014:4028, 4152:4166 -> 2.4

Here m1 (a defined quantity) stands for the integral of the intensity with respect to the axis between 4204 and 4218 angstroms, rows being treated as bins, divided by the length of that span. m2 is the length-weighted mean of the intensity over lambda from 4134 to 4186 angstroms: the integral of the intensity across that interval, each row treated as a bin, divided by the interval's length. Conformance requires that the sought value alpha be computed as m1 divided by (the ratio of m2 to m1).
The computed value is 16.1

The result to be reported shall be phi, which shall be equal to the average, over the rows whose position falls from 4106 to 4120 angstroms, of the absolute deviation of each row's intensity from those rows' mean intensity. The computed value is 0.84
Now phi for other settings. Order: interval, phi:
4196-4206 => 0.22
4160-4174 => 0.51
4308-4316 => 0.81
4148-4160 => 0.51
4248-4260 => 0.56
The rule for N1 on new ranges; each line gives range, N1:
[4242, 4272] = 4247.0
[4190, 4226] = 4213.0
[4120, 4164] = 4139.0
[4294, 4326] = 4319.0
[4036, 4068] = 4051.0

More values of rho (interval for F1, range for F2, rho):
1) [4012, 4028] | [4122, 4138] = 1.0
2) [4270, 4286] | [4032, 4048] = 0.5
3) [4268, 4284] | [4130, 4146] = 0.4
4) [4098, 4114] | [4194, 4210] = 0.0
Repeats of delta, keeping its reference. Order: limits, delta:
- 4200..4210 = 4209.0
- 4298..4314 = 4299.0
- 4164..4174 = 4173.0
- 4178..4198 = 4193.0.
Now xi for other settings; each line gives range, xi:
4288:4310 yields 322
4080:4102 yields 309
